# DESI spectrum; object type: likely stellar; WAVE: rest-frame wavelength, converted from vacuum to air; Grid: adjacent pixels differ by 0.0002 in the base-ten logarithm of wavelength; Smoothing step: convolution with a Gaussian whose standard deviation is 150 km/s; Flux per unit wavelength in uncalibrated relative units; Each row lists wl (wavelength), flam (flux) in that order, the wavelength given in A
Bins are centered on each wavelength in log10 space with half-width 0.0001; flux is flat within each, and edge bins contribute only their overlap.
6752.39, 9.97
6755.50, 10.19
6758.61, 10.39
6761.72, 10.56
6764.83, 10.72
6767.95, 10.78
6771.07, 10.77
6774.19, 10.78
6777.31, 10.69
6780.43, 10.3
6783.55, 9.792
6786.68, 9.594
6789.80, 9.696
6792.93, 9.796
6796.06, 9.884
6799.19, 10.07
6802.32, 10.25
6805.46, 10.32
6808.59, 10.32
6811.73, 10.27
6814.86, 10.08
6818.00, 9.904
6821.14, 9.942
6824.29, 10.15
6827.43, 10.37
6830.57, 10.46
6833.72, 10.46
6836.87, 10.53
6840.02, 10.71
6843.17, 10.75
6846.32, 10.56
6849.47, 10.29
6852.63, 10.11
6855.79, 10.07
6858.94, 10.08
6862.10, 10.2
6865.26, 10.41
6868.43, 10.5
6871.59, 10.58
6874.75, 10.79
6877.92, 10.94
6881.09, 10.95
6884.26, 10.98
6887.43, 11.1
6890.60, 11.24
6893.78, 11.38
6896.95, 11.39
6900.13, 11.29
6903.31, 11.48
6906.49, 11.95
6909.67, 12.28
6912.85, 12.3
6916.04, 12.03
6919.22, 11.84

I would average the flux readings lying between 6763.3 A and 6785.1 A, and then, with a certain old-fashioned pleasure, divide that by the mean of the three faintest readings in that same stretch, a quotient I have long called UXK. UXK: 1.028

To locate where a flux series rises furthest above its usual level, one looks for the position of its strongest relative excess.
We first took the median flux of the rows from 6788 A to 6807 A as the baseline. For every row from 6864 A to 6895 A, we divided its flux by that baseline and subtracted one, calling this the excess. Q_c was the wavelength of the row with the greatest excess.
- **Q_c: 6893.78 A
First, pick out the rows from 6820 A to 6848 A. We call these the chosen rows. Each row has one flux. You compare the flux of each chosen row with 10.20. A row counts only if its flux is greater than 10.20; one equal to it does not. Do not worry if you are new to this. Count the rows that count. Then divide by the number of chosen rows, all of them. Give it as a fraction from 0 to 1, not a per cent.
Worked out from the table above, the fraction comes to 0.78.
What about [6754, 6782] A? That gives 0.89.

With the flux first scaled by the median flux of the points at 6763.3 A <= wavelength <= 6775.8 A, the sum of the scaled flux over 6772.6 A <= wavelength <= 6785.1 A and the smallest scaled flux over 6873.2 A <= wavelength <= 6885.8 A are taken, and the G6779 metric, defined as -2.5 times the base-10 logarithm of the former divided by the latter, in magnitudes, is -1.46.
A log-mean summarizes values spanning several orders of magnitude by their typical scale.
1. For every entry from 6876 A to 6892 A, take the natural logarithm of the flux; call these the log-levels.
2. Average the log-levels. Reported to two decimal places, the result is 2.40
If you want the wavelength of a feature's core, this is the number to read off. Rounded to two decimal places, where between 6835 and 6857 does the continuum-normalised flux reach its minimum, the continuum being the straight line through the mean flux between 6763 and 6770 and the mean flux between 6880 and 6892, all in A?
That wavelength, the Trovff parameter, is 6855.79 A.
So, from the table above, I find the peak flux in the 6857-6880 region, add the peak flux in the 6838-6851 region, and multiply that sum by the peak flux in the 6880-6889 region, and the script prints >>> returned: 241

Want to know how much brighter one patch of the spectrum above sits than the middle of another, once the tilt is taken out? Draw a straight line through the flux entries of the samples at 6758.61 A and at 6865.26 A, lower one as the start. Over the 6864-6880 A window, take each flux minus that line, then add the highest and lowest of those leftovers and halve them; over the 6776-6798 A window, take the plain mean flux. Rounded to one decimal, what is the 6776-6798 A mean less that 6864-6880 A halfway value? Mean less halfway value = 9.7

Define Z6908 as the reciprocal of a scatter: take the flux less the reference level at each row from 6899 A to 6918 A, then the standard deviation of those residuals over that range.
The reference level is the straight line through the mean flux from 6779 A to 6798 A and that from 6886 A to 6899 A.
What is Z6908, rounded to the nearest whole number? 3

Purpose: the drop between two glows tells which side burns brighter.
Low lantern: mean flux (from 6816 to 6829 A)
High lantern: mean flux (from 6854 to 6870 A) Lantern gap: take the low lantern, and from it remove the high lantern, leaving -0.16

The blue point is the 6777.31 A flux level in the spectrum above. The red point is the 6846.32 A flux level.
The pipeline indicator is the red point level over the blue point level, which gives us 0.99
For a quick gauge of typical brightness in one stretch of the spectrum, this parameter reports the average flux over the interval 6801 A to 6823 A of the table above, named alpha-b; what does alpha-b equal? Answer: 10.2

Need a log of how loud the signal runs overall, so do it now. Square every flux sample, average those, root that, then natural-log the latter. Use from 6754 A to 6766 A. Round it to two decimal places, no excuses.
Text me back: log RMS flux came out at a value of 2.35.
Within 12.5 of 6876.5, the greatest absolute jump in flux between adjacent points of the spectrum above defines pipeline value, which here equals 0.210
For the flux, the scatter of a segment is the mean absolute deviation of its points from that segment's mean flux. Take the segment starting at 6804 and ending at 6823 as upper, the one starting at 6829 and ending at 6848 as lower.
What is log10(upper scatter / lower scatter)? 0.21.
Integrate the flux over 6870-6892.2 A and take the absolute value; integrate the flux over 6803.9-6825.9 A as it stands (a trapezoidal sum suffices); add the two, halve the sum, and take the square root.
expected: 15.3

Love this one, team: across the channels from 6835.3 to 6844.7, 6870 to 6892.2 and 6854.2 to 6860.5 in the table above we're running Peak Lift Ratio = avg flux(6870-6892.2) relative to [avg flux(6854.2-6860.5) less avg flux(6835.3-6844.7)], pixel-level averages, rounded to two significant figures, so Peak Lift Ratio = -19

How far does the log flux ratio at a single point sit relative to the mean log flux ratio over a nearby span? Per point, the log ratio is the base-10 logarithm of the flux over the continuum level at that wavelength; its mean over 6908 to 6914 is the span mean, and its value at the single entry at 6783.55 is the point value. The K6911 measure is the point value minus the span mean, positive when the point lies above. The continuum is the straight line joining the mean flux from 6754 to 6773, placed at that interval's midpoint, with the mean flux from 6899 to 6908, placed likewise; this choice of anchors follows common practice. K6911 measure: -0.063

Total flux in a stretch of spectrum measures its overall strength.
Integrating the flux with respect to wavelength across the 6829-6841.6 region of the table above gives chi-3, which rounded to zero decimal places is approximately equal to 133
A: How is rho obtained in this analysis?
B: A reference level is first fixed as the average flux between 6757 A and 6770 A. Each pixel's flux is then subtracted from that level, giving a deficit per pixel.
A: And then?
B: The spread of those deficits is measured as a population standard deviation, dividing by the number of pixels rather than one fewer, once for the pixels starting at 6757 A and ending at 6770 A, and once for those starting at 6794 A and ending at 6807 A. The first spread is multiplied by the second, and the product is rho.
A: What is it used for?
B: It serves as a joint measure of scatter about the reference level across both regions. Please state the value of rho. 0.026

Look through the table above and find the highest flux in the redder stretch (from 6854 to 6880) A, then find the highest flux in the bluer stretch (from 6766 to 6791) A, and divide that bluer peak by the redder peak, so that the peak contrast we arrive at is 0.99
